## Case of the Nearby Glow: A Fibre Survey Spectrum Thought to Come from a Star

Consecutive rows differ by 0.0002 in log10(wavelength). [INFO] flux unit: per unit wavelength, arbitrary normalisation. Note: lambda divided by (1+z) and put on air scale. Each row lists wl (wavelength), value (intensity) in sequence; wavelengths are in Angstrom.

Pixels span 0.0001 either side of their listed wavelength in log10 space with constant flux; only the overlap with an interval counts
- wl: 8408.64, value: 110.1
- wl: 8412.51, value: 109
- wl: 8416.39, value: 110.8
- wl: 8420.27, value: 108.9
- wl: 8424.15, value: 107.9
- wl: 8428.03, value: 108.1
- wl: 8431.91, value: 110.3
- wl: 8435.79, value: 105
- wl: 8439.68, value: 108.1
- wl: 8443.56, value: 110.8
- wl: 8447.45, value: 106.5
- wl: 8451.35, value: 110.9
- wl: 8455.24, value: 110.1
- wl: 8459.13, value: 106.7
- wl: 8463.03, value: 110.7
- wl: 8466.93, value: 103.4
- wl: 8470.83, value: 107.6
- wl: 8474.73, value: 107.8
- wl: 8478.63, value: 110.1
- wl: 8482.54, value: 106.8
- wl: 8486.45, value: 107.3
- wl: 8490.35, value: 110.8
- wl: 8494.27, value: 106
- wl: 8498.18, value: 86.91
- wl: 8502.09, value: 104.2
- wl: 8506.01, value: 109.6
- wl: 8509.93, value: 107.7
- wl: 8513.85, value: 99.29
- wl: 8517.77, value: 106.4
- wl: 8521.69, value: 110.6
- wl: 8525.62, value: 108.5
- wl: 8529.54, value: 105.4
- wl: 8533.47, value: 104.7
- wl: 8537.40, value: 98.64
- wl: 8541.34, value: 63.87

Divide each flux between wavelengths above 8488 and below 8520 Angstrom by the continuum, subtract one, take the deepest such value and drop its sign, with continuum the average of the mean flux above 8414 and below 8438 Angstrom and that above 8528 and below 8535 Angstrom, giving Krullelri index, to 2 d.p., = 0.19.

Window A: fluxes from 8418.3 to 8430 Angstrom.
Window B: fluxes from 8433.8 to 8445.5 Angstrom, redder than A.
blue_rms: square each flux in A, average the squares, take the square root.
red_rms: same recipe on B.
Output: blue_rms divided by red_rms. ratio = 1.00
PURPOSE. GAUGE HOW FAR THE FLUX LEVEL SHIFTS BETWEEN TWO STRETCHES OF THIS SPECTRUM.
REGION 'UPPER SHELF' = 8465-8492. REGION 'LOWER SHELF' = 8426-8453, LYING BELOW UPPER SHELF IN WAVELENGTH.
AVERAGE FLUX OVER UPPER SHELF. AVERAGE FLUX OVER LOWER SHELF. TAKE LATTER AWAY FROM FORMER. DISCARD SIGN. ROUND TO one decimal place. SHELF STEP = 0.8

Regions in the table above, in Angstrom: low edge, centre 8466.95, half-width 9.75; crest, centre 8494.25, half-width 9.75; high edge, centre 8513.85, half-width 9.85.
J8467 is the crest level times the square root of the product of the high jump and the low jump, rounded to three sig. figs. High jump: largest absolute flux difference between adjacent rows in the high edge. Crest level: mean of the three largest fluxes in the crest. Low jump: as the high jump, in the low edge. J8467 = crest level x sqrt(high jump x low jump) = 846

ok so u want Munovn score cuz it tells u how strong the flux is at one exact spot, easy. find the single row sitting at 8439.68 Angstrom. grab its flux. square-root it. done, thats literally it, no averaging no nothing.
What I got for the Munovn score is 10.4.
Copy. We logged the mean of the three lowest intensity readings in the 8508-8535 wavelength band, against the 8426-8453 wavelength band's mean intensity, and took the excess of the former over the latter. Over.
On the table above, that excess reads -5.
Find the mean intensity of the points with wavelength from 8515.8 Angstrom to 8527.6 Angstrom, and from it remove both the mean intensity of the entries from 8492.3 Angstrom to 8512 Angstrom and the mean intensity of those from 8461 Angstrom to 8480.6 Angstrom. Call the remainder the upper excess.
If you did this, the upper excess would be -102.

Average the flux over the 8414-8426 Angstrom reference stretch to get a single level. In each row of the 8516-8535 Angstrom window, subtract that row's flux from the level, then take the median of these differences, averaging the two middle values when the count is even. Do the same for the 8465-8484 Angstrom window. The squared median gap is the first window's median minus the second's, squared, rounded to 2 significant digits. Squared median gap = 1.4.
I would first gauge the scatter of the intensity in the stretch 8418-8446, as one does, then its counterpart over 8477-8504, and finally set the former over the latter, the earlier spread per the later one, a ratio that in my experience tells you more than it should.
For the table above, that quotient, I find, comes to 0.23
